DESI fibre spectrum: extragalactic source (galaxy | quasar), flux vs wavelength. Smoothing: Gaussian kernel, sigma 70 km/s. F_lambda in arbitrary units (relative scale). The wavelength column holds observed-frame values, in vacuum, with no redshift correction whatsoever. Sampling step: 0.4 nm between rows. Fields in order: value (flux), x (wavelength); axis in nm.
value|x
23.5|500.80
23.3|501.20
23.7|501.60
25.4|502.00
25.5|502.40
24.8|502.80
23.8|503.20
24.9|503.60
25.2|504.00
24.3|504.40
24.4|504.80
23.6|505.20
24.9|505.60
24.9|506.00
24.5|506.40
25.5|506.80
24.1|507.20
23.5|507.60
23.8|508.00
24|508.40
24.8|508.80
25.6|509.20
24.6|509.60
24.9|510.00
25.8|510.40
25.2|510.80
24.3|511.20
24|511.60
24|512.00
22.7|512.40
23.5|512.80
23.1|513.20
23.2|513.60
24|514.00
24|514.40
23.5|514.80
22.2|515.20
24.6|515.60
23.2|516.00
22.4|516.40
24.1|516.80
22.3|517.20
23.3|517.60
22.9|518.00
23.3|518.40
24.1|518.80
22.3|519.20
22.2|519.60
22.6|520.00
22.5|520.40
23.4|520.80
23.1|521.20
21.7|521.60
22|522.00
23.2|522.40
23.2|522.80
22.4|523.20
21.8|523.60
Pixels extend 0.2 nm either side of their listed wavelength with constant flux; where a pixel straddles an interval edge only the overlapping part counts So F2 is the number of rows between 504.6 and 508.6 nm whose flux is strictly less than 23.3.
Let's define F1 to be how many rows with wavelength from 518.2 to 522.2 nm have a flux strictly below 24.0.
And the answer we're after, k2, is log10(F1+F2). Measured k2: 0.95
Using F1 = 9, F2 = 0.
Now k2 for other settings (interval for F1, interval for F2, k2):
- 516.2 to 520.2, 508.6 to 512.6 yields 0.95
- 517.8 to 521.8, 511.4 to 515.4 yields 1.11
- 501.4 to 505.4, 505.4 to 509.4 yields 0.48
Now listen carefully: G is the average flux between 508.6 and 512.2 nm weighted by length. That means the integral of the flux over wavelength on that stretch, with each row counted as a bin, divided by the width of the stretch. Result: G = 24.8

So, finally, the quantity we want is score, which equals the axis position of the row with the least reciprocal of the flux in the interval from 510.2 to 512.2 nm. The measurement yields 510.40 nm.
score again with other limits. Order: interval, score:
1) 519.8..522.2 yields 520.80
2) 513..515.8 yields 515.60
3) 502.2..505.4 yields 502.40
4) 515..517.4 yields 515.60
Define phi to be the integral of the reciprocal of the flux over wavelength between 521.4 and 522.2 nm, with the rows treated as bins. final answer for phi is 0.0366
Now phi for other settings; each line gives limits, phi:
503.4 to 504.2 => 0.0319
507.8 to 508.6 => 0.0335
